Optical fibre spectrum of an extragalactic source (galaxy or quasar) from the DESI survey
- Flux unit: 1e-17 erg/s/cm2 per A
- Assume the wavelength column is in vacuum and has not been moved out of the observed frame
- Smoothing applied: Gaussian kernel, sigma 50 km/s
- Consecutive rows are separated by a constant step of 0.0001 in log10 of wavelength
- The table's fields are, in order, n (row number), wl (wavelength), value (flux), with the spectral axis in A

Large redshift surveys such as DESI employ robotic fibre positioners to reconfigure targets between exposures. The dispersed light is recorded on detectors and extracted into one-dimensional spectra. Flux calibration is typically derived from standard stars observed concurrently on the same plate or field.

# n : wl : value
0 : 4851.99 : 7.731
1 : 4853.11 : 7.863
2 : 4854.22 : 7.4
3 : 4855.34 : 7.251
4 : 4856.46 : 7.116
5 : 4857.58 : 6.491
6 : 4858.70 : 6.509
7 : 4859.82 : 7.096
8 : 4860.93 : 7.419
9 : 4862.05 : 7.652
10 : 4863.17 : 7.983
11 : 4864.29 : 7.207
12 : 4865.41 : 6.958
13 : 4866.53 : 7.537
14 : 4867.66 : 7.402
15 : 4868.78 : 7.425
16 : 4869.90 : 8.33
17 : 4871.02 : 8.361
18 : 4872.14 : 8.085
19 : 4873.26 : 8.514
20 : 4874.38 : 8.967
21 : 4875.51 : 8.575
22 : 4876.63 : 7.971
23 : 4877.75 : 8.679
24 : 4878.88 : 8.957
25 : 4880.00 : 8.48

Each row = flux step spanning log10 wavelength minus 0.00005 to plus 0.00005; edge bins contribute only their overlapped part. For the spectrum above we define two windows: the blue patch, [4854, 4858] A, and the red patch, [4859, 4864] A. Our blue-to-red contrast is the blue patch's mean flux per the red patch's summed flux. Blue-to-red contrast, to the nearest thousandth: 0.234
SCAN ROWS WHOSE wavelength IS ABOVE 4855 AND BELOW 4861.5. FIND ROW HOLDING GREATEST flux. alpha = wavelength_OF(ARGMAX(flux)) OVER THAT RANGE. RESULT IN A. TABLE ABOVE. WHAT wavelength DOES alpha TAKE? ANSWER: 4860.93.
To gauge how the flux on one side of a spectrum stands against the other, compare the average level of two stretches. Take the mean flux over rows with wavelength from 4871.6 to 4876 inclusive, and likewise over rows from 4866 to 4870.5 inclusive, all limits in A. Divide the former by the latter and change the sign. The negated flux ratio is -1.11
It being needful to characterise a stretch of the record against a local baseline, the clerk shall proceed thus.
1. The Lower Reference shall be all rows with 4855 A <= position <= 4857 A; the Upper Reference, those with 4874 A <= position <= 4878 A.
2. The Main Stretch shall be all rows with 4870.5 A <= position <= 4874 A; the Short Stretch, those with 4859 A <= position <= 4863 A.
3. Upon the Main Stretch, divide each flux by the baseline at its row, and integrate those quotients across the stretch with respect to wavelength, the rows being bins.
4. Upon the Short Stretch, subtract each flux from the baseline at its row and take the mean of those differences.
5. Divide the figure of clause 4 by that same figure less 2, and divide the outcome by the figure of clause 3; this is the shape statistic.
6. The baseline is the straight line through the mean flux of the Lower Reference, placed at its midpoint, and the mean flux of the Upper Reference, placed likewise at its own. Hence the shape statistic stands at -0.02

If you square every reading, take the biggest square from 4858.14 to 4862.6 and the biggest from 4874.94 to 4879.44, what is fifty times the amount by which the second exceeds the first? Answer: 1084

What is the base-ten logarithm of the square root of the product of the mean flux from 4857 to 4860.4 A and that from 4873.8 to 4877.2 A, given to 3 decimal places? 0.878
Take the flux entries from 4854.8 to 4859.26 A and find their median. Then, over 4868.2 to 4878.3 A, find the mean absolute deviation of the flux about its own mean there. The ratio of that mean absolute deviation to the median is 0.049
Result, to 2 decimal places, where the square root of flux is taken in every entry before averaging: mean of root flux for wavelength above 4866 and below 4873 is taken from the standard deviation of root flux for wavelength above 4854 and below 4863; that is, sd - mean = -2.73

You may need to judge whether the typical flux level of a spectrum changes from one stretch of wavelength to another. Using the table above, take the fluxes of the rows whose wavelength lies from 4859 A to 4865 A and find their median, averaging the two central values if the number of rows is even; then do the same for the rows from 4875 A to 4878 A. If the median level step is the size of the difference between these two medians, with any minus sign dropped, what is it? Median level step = 1.2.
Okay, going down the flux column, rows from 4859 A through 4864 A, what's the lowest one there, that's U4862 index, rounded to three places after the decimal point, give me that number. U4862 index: 7.096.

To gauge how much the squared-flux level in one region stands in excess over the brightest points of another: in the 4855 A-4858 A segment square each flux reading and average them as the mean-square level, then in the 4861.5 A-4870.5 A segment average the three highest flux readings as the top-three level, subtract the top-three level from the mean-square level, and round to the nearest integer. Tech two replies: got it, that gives 40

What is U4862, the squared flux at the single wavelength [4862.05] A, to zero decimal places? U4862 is 59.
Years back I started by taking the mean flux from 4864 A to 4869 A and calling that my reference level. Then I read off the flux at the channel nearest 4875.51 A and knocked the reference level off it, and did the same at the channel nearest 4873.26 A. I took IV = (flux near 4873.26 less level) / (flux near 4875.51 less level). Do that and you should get 1.0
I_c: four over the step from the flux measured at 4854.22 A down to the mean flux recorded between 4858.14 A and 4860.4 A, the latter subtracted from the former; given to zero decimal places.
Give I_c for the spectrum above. 7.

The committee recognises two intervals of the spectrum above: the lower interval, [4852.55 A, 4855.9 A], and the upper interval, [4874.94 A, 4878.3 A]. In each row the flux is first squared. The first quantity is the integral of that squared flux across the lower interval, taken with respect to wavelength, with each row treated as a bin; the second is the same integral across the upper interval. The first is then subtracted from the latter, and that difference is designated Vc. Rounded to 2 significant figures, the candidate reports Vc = 49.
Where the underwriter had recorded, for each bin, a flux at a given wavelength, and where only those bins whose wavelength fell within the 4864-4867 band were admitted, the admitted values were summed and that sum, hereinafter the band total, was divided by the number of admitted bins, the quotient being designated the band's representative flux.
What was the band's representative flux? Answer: 7.2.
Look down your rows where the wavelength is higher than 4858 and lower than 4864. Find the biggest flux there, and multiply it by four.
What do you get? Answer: 31.9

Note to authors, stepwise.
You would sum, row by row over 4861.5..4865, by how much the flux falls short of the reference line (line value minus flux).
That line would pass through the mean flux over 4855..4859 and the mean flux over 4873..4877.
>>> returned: -0.60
